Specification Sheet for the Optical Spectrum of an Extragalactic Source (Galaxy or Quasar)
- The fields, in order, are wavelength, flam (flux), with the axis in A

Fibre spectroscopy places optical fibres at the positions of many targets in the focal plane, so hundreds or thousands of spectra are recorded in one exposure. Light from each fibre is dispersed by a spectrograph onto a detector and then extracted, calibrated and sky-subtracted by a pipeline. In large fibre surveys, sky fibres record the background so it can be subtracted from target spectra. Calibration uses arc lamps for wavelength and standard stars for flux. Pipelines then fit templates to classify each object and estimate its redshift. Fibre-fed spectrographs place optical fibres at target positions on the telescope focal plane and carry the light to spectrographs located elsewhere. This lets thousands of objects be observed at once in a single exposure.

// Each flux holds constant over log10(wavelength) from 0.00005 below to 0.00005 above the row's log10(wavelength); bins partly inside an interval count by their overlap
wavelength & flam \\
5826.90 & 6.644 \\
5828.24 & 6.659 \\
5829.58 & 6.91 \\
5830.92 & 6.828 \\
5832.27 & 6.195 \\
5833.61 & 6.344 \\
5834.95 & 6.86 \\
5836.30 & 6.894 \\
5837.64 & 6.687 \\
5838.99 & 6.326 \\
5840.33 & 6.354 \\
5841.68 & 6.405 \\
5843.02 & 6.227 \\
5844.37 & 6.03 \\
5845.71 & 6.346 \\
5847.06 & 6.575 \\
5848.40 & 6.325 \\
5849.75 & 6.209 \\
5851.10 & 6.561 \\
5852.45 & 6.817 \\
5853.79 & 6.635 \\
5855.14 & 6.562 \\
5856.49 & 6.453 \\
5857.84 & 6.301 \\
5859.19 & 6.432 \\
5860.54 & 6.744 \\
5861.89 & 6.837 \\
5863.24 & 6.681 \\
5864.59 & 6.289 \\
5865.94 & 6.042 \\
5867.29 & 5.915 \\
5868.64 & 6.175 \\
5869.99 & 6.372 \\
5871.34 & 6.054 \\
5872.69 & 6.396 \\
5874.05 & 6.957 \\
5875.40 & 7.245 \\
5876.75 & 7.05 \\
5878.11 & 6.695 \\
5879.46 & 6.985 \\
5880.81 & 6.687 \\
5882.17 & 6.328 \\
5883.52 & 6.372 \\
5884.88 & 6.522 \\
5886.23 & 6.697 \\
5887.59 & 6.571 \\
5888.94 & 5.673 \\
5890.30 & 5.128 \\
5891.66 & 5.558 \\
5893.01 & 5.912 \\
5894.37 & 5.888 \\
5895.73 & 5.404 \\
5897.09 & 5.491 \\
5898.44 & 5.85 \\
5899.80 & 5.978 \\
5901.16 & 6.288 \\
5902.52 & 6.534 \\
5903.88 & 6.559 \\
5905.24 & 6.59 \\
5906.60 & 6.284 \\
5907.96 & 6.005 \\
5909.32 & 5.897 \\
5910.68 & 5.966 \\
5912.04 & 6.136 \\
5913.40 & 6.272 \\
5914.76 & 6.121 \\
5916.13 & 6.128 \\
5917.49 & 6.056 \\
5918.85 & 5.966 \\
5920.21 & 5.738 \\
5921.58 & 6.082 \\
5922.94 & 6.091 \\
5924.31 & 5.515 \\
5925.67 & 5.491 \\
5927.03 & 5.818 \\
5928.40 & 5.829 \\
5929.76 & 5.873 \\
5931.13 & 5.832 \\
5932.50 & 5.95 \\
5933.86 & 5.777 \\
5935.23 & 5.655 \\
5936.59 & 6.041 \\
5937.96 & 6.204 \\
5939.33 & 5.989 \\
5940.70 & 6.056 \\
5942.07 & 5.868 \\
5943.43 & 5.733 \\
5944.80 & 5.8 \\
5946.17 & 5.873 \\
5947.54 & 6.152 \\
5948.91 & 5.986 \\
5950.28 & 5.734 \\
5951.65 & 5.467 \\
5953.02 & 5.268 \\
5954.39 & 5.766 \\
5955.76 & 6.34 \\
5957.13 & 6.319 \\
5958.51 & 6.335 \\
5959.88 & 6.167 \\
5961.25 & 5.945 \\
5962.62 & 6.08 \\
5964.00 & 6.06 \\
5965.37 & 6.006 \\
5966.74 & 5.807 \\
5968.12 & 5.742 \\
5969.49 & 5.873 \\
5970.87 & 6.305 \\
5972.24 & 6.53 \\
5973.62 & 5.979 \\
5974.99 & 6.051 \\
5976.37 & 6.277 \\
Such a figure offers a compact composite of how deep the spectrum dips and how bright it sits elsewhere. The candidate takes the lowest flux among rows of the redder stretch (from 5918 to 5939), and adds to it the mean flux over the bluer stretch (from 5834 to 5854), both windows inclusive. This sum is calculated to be 12.0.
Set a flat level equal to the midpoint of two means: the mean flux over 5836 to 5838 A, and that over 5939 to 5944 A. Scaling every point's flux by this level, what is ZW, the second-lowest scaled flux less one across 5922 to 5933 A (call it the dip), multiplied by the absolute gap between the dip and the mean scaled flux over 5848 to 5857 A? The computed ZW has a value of -0.15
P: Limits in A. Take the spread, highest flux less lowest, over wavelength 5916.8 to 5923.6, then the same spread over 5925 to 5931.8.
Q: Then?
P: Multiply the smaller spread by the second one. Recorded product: 0.13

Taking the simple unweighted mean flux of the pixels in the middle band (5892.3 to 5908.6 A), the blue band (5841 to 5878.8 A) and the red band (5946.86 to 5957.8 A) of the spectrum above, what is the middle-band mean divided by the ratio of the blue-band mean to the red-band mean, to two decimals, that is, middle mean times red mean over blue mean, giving 5.51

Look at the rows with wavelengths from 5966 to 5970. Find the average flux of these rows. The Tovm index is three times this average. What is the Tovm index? 17.4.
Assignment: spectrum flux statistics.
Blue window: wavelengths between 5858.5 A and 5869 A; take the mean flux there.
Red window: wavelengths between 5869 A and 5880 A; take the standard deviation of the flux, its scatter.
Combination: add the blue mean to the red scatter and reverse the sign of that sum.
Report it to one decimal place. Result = -6.8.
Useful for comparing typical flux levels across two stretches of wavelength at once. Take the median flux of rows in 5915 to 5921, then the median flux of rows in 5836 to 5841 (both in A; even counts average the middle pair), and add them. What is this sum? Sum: 12.5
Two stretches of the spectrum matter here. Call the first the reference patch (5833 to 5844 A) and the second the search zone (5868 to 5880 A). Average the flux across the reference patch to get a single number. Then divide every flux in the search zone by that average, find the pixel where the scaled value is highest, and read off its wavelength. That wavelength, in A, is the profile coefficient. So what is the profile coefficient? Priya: 5875.40 A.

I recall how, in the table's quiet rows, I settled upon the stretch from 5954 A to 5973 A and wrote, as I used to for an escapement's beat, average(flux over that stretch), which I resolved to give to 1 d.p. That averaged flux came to 6.1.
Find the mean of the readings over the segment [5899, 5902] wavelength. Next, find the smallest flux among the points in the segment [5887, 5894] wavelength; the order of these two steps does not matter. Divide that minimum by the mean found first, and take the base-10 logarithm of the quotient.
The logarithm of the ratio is -0.078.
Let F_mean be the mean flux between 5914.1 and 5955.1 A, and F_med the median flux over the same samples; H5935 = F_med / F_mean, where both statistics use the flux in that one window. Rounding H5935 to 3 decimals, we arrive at 1.001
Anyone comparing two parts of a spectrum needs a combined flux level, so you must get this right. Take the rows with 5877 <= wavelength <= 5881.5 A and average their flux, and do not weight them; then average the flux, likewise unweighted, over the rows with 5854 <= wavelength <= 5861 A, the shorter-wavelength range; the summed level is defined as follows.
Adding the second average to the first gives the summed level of 13.3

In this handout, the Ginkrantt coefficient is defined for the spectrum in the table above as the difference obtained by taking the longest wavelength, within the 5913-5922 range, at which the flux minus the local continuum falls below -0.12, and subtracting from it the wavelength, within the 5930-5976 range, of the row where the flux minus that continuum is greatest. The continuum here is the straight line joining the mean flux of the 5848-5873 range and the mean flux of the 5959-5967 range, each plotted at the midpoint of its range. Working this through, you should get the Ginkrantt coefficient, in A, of -52.0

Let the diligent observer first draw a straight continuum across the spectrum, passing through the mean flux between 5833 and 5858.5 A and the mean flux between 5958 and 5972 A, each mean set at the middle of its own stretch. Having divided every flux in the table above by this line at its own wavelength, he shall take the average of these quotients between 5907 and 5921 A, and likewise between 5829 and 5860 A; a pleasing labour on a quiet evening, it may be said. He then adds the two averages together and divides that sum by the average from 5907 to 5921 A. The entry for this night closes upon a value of 2.03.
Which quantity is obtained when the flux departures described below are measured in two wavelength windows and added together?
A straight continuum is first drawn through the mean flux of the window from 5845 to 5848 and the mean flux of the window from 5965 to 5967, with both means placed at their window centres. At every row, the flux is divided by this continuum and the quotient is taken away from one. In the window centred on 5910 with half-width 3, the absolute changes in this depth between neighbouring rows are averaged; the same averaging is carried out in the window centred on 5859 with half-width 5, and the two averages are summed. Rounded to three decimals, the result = 0.044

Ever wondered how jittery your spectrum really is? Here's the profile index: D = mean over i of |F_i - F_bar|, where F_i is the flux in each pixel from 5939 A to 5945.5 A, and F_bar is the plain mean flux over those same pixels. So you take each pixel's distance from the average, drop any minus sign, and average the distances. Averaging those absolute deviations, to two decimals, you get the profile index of 0.11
